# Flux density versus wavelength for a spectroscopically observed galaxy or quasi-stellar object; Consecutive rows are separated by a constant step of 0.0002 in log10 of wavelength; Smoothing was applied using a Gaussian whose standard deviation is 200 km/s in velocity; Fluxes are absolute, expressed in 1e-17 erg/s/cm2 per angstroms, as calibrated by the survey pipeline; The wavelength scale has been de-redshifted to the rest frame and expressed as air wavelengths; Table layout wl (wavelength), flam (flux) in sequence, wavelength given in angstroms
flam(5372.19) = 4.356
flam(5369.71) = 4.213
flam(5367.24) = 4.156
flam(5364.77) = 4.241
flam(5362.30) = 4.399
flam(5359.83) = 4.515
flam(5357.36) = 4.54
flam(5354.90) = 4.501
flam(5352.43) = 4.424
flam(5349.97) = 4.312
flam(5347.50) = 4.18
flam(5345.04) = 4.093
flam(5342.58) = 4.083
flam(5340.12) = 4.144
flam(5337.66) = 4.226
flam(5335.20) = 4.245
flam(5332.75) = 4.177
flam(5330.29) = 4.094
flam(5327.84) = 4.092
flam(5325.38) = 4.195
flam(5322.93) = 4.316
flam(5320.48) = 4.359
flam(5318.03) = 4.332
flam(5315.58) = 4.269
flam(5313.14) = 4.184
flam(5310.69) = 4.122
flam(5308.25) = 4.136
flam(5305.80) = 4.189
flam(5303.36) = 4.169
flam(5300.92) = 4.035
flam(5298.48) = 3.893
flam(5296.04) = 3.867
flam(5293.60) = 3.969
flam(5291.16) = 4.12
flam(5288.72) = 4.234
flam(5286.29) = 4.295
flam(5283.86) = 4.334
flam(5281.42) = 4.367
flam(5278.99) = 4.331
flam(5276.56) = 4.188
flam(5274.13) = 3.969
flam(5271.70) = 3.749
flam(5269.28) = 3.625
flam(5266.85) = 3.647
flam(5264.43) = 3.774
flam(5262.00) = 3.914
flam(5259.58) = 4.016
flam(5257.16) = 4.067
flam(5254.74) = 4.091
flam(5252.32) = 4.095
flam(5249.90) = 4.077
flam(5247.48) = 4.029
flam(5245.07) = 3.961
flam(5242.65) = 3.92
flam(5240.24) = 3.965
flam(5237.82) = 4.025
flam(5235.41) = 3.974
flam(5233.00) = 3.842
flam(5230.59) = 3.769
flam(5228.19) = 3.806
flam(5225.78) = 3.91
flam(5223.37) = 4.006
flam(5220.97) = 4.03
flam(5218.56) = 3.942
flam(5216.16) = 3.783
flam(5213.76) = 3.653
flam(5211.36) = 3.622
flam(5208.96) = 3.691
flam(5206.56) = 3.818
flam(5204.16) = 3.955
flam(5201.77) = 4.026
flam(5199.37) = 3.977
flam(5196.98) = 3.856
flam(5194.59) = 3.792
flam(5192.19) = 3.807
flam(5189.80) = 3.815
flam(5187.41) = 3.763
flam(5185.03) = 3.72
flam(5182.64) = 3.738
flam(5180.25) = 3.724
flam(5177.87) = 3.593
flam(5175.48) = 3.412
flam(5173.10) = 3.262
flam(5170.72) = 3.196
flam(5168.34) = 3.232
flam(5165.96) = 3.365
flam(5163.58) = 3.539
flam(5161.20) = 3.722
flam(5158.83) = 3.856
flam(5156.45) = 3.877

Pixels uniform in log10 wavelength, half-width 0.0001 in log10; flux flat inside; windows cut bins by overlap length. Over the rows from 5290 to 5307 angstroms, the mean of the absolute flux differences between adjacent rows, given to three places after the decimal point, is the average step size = 0.096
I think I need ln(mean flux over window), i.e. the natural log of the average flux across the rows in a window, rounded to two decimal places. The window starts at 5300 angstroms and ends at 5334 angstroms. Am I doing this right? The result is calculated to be 1.43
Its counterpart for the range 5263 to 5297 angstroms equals 1.39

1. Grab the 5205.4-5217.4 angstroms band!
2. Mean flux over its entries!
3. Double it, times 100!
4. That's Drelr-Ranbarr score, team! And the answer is 743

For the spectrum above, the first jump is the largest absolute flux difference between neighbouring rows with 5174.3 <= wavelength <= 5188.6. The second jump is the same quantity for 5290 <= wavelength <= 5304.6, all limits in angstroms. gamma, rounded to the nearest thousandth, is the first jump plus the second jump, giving 0.332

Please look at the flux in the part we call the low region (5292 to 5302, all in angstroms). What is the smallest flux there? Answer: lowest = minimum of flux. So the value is 3.867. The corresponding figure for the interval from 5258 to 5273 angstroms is 3.625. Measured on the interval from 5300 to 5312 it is 4.035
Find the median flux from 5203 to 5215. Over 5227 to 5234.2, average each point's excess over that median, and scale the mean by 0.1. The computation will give 0.011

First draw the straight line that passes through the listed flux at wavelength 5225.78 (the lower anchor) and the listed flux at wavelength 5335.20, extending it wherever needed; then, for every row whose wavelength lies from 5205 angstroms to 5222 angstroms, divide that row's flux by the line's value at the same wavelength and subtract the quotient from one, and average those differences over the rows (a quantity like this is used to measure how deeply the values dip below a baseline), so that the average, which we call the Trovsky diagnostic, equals 0.021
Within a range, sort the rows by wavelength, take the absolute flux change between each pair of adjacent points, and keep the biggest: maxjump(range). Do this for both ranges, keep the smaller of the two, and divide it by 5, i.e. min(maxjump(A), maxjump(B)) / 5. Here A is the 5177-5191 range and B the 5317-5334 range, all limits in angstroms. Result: 0.024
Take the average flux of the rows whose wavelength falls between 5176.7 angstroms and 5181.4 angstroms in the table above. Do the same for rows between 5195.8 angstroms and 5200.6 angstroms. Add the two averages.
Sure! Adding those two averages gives 7.6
